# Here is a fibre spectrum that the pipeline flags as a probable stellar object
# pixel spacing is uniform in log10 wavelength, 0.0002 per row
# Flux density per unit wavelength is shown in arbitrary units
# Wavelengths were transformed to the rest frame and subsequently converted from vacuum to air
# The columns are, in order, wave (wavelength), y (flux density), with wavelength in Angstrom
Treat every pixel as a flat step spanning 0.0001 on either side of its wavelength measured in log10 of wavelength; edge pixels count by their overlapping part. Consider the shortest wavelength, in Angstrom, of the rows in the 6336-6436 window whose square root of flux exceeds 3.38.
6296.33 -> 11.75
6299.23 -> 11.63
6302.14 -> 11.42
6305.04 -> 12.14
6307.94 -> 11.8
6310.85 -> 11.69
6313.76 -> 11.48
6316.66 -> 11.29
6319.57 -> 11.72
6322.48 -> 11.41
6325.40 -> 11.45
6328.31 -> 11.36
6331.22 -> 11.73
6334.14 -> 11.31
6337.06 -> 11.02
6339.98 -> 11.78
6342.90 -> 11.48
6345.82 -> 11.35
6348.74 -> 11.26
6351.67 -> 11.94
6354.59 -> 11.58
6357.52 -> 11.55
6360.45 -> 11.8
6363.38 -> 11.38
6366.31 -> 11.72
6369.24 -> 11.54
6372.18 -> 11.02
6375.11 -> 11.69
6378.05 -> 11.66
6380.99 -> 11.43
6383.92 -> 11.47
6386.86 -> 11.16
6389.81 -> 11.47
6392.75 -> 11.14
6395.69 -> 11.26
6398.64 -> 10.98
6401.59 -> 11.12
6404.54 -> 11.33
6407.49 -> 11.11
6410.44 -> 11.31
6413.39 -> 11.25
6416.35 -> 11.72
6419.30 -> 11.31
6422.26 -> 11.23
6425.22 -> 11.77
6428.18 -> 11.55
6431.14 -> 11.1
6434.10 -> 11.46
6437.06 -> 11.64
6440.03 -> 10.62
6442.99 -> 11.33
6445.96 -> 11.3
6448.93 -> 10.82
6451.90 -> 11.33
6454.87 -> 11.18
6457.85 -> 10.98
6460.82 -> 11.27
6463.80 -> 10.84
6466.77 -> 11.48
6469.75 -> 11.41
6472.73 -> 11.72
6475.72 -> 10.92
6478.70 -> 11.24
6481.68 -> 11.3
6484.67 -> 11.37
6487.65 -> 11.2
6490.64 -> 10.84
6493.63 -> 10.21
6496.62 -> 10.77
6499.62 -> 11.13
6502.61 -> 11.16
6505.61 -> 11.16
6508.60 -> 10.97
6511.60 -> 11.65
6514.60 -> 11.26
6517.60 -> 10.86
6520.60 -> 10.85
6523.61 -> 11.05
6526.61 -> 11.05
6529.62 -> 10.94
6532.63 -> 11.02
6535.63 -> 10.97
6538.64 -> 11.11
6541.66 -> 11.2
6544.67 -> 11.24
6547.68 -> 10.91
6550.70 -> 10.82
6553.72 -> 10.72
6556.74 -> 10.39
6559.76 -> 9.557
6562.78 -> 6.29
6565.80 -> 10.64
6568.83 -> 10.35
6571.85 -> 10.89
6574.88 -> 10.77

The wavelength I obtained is 6339.98 Angstrom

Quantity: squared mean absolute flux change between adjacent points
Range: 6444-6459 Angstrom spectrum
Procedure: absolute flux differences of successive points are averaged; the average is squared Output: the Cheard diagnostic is 0.11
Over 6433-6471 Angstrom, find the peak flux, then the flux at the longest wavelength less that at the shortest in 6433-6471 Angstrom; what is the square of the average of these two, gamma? 33.6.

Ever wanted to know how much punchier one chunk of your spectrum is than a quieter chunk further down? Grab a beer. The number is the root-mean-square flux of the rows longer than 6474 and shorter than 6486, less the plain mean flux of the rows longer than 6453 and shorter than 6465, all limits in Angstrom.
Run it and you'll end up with 0.1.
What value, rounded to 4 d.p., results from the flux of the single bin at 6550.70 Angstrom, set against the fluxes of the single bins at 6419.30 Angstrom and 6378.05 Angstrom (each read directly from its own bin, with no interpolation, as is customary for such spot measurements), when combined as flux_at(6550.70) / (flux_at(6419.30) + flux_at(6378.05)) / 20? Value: 0.0236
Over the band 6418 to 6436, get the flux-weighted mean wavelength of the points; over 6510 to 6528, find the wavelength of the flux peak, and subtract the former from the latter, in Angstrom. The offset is 84.9 Angstrom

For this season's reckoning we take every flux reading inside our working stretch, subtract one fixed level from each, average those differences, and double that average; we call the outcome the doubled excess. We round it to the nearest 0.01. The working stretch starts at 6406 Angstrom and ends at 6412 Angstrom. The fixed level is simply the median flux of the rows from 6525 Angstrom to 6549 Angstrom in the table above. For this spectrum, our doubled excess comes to 0.35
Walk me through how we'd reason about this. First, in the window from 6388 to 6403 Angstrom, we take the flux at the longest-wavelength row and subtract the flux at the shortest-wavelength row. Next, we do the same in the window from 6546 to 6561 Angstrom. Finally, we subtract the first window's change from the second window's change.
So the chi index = -1.00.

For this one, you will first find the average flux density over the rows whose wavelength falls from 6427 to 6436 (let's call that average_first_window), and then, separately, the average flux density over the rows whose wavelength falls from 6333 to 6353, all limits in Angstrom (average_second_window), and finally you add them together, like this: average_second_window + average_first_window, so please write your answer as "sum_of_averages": 22.8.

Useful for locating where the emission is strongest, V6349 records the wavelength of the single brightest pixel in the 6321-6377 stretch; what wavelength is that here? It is 6351.67 Angstrom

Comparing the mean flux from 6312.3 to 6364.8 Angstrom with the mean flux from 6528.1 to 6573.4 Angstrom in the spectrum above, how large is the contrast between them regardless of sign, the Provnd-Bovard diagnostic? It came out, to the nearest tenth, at 1.0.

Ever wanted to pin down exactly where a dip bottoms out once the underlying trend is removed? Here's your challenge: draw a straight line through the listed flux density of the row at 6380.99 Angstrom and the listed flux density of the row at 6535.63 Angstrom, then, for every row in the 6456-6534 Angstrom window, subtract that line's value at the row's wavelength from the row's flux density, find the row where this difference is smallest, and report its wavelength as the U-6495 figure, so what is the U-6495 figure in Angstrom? 6493.63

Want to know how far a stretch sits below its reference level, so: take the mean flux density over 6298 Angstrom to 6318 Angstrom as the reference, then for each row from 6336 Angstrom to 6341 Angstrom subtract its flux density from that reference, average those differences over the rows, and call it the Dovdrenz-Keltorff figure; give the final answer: 0.24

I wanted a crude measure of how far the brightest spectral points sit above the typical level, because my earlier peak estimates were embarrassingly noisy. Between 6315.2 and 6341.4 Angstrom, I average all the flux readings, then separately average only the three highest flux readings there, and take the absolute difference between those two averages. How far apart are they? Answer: 0.29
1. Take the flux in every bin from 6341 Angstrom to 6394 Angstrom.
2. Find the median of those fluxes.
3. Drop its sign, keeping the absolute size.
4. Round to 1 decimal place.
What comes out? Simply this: 11.5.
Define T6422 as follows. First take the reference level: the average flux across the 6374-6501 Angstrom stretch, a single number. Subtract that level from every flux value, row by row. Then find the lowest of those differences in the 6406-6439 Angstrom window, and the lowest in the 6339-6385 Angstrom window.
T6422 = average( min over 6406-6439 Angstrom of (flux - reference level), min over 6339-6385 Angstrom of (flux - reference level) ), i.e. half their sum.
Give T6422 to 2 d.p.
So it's -0.18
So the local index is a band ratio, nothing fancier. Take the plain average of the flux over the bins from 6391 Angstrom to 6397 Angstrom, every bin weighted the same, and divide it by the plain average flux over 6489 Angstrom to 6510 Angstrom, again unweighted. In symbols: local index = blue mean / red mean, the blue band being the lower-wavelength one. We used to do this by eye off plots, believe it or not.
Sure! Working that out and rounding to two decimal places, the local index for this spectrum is 1.03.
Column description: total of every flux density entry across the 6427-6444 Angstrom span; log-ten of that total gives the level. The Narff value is 1.83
